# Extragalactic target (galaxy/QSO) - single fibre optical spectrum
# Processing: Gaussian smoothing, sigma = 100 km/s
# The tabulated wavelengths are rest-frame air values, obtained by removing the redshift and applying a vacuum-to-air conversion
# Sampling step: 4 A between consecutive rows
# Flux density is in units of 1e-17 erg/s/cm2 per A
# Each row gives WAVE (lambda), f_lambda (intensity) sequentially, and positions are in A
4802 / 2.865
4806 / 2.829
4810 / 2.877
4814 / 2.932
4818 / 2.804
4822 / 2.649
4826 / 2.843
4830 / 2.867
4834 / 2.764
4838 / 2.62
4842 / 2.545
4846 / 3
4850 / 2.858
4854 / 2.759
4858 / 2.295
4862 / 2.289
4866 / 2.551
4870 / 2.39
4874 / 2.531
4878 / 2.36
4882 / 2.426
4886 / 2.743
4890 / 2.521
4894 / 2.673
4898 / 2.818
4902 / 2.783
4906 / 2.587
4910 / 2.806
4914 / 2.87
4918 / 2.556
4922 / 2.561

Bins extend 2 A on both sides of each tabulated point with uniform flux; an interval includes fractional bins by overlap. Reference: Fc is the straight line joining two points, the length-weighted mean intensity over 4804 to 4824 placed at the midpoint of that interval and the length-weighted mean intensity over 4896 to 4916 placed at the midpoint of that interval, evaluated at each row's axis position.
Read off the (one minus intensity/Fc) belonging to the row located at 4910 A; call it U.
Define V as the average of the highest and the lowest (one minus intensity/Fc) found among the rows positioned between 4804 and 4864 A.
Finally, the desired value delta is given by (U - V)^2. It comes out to 0.005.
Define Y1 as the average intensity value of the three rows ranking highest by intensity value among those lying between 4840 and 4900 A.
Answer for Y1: 2.89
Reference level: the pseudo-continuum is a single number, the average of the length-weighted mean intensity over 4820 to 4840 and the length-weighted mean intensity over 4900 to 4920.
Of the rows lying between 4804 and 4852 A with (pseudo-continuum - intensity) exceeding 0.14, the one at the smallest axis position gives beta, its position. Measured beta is 4842 A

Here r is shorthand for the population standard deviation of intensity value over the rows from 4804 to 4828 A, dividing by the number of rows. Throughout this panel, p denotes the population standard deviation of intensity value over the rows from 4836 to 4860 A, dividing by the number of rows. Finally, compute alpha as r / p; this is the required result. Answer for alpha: 0.4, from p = 0.227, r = 0.09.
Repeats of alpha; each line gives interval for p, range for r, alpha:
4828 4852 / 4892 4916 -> 0.6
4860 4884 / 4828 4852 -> 1.7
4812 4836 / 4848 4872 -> 2.5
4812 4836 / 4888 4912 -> 1.3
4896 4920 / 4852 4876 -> 1.4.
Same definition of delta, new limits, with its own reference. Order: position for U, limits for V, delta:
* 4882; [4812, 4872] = 0.005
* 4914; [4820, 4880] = 0.008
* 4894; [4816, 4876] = 0.000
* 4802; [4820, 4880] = 0.005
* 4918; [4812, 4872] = 0.000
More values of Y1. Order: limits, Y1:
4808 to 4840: 2.89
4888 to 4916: 2.83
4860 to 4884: 2.50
